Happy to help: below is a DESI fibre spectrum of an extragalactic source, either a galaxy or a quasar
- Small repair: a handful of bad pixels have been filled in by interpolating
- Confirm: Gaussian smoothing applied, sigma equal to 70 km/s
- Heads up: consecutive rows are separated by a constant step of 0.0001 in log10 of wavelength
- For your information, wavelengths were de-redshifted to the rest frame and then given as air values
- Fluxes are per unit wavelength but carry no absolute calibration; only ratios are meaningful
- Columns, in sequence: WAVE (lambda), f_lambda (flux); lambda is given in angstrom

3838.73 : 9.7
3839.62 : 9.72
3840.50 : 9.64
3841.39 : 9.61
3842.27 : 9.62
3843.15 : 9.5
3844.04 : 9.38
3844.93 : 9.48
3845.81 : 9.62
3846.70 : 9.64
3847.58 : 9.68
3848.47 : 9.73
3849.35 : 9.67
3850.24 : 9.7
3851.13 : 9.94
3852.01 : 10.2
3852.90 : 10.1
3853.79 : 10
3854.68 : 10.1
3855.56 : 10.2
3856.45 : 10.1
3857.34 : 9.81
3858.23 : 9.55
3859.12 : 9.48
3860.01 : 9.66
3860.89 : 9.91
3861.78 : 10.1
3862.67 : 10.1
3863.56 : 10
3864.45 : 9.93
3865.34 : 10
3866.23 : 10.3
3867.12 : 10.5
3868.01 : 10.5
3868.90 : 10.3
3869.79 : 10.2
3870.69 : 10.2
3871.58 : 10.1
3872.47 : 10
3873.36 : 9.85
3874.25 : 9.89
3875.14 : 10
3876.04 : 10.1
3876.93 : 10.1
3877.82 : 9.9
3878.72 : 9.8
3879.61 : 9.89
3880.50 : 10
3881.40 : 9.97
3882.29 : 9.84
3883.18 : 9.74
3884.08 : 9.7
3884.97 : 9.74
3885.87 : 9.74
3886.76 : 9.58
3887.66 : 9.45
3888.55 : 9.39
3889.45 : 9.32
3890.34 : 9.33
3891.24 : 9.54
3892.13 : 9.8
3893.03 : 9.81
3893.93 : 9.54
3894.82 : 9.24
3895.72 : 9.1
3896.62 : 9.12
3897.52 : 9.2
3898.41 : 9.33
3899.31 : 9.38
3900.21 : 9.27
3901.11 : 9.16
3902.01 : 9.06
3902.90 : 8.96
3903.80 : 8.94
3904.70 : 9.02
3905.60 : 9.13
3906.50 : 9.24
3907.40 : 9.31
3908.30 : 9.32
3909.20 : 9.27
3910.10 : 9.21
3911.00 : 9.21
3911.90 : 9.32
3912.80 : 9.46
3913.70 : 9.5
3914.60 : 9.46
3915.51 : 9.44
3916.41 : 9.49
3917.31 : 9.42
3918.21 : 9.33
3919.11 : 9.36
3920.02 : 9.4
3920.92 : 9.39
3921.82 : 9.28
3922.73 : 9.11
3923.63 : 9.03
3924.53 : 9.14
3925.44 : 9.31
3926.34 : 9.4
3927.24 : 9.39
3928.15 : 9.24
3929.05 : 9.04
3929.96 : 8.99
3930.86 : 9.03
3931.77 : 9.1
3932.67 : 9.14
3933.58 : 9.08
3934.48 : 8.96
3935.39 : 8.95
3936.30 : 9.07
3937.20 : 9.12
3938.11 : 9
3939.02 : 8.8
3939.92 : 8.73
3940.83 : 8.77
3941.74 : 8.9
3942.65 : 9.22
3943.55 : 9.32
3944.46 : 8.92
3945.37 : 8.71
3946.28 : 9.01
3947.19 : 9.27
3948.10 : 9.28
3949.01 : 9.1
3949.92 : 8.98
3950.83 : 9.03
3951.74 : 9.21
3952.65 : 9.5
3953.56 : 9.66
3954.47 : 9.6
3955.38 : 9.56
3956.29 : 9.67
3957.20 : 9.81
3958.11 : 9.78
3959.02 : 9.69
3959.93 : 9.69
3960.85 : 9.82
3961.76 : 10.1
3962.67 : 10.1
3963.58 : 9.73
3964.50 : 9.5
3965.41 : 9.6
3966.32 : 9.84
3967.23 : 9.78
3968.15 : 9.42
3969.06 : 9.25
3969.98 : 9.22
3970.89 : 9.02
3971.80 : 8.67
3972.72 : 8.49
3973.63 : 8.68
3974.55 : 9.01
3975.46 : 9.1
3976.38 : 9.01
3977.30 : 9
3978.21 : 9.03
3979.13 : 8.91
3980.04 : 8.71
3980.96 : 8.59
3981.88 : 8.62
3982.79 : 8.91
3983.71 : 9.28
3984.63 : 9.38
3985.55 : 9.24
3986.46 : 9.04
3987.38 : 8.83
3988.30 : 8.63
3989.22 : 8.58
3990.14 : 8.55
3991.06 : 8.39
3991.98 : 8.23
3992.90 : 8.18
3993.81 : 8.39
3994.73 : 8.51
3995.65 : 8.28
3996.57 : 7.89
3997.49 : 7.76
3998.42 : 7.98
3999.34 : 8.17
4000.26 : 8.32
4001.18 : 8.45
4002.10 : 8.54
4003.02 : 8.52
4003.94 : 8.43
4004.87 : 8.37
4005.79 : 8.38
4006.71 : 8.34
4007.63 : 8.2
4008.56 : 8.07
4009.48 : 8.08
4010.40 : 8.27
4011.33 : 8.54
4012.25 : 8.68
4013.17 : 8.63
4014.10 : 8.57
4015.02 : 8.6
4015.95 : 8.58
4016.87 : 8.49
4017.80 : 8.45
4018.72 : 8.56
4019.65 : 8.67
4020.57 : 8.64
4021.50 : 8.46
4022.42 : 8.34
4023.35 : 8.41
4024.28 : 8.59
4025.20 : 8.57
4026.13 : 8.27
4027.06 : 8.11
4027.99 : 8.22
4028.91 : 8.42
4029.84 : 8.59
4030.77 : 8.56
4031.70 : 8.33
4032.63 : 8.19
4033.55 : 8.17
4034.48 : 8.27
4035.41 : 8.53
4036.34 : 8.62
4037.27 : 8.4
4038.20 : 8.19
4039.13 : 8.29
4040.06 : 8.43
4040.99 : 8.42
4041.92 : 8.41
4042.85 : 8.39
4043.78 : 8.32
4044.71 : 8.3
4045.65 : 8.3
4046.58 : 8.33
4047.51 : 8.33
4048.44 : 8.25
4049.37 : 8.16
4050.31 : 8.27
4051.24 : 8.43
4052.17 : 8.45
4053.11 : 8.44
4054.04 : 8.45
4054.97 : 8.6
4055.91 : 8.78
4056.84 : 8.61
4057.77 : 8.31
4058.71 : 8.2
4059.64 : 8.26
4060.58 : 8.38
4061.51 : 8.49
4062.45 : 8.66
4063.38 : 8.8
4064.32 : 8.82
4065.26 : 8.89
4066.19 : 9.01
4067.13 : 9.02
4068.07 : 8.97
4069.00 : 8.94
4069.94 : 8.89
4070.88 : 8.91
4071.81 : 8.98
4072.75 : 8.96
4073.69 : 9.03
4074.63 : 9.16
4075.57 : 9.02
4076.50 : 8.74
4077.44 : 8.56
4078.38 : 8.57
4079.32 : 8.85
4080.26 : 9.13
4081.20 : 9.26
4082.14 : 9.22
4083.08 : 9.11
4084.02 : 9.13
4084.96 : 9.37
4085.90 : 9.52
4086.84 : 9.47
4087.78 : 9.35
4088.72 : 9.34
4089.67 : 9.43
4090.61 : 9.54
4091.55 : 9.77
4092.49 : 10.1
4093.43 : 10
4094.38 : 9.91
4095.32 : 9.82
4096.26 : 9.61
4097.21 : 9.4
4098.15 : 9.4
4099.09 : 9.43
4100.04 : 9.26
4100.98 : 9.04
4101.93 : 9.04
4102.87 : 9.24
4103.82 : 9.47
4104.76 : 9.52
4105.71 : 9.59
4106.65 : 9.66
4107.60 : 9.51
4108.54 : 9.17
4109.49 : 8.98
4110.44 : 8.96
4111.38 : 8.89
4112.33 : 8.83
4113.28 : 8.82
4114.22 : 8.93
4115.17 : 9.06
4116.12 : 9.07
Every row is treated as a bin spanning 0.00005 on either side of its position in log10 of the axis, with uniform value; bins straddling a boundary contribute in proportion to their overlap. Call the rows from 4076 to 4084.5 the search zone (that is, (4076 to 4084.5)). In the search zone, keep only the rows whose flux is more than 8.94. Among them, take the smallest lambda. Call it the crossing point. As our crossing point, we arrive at 4080.26 angstrom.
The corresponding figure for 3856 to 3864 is 3856.45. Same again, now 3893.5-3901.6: 3893.93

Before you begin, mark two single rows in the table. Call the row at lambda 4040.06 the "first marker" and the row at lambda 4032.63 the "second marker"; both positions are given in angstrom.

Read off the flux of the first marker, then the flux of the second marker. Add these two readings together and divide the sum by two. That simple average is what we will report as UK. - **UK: 8.31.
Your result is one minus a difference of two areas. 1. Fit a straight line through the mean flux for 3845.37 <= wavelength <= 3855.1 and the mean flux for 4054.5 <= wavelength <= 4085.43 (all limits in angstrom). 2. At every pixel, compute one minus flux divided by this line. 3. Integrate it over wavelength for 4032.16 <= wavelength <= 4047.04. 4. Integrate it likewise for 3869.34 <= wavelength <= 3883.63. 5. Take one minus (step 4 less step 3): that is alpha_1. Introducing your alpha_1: 2.4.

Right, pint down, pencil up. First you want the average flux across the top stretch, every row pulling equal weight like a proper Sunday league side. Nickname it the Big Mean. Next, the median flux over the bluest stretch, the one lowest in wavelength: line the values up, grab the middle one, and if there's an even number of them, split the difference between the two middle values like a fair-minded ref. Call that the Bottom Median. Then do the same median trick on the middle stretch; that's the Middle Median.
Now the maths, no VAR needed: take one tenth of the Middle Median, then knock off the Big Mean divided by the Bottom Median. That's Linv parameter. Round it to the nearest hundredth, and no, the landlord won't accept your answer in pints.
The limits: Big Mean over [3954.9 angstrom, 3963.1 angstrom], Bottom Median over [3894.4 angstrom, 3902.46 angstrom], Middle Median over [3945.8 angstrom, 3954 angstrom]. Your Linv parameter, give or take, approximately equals -0.14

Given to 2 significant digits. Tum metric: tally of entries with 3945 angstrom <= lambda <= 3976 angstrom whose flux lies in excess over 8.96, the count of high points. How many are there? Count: 30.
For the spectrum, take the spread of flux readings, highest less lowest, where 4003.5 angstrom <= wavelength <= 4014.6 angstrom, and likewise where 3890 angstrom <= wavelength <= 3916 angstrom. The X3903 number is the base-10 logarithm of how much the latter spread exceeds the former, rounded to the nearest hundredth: -0.59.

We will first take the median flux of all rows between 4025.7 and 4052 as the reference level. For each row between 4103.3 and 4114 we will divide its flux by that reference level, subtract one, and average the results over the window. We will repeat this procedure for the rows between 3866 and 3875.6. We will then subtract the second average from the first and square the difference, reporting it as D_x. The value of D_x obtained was 0.013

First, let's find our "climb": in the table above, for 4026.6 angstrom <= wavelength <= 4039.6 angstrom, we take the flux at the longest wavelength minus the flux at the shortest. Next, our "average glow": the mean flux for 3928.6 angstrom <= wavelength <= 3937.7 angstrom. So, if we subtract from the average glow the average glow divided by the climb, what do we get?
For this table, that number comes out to -41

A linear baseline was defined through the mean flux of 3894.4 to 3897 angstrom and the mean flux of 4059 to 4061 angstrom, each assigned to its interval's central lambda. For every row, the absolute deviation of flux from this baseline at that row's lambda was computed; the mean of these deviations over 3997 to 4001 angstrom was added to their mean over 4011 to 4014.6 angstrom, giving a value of 0.6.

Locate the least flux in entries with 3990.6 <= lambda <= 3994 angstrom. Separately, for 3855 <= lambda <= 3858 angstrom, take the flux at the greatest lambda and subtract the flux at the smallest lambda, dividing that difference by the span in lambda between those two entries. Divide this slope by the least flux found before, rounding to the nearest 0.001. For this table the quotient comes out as -0.027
